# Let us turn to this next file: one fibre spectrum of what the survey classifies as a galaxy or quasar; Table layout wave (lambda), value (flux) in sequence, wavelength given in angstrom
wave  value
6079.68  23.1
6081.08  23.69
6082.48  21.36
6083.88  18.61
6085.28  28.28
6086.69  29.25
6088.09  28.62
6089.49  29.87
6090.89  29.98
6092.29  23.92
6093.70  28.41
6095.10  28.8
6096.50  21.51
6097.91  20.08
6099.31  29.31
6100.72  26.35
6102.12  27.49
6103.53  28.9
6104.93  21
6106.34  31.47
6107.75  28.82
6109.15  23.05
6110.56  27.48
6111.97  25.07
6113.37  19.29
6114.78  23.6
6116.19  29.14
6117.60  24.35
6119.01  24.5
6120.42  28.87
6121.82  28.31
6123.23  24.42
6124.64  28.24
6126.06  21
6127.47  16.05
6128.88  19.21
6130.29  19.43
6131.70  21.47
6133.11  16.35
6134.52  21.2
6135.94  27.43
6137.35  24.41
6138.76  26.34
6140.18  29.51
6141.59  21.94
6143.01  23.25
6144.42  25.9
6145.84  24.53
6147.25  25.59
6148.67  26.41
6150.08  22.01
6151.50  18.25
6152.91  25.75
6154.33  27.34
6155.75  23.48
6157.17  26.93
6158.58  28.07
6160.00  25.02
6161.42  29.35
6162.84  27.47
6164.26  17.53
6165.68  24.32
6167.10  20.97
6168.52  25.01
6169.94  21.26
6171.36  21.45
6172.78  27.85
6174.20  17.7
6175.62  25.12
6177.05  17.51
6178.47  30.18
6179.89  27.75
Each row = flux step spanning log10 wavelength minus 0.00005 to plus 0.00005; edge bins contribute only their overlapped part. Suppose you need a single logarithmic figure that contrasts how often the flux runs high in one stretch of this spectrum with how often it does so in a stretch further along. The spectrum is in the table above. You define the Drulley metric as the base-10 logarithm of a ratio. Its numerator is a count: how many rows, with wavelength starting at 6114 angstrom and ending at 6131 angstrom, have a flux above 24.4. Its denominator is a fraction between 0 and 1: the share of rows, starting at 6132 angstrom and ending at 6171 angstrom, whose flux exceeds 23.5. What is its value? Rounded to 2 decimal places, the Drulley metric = 0.98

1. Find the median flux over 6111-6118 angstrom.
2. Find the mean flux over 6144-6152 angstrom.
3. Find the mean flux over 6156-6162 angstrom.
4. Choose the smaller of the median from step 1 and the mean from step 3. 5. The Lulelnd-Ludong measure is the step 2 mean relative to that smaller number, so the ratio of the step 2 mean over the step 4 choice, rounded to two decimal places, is 0.98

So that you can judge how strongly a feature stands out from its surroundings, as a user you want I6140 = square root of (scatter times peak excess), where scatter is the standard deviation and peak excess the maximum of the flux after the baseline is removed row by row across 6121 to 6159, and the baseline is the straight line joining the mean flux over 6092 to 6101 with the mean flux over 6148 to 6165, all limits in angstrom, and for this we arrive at 4.1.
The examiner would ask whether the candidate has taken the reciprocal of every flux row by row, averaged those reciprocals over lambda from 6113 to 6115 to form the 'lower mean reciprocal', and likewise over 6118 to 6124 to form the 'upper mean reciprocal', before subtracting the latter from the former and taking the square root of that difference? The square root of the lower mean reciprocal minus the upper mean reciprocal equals 0.096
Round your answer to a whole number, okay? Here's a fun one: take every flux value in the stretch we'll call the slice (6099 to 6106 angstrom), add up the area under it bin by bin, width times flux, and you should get 187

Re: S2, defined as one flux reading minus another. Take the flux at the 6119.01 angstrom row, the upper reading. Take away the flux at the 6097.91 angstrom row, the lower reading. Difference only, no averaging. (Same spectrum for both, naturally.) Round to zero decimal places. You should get 4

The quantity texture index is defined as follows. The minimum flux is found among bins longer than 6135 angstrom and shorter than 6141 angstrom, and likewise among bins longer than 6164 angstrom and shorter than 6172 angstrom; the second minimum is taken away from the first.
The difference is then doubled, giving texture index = 14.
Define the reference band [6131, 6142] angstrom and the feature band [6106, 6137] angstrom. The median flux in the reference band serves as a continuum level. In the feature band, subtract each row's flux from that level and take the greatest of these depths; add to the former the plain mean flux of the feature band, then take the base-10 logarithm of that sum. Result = 1.49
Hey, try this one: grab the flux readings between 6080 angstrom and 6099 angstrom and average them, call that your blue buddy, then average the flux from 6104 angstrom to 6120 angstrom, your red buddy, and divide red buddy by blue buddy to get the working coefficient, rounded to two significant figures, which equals 0.99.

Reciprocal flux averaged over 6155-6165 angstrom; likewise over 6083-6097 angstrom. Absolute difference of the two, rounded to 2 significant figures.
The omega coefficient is 0.0021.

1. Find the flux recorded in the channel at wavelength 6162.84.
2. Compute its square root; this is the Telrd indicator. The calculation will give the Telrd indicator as 5.24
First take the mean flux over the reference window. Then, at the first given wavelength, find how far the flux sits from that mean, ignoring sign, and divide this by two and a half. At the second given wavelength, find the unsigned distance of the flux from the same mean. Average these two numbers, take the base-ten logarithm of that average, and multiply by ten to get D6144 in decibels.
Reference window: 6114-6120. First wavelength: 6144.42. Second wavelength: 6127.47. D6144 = 6.8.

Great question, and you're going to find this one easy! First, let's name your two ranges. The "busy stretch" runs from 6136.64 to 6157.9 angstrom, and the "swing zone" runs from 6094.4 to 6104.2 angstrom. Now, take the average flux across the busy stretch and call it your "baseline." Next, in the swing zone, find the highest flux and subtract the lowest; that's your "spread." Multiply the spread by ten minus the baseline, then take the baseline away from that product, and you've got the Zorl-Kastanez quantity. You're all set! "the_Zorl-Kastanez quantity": -161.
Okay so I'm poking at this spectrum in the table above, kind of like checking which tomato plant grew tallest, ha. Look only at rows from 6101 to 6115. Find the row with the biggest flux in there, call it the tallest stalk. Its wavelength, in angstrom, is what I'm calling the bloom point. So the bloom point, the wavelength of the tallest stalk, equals 6106.34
